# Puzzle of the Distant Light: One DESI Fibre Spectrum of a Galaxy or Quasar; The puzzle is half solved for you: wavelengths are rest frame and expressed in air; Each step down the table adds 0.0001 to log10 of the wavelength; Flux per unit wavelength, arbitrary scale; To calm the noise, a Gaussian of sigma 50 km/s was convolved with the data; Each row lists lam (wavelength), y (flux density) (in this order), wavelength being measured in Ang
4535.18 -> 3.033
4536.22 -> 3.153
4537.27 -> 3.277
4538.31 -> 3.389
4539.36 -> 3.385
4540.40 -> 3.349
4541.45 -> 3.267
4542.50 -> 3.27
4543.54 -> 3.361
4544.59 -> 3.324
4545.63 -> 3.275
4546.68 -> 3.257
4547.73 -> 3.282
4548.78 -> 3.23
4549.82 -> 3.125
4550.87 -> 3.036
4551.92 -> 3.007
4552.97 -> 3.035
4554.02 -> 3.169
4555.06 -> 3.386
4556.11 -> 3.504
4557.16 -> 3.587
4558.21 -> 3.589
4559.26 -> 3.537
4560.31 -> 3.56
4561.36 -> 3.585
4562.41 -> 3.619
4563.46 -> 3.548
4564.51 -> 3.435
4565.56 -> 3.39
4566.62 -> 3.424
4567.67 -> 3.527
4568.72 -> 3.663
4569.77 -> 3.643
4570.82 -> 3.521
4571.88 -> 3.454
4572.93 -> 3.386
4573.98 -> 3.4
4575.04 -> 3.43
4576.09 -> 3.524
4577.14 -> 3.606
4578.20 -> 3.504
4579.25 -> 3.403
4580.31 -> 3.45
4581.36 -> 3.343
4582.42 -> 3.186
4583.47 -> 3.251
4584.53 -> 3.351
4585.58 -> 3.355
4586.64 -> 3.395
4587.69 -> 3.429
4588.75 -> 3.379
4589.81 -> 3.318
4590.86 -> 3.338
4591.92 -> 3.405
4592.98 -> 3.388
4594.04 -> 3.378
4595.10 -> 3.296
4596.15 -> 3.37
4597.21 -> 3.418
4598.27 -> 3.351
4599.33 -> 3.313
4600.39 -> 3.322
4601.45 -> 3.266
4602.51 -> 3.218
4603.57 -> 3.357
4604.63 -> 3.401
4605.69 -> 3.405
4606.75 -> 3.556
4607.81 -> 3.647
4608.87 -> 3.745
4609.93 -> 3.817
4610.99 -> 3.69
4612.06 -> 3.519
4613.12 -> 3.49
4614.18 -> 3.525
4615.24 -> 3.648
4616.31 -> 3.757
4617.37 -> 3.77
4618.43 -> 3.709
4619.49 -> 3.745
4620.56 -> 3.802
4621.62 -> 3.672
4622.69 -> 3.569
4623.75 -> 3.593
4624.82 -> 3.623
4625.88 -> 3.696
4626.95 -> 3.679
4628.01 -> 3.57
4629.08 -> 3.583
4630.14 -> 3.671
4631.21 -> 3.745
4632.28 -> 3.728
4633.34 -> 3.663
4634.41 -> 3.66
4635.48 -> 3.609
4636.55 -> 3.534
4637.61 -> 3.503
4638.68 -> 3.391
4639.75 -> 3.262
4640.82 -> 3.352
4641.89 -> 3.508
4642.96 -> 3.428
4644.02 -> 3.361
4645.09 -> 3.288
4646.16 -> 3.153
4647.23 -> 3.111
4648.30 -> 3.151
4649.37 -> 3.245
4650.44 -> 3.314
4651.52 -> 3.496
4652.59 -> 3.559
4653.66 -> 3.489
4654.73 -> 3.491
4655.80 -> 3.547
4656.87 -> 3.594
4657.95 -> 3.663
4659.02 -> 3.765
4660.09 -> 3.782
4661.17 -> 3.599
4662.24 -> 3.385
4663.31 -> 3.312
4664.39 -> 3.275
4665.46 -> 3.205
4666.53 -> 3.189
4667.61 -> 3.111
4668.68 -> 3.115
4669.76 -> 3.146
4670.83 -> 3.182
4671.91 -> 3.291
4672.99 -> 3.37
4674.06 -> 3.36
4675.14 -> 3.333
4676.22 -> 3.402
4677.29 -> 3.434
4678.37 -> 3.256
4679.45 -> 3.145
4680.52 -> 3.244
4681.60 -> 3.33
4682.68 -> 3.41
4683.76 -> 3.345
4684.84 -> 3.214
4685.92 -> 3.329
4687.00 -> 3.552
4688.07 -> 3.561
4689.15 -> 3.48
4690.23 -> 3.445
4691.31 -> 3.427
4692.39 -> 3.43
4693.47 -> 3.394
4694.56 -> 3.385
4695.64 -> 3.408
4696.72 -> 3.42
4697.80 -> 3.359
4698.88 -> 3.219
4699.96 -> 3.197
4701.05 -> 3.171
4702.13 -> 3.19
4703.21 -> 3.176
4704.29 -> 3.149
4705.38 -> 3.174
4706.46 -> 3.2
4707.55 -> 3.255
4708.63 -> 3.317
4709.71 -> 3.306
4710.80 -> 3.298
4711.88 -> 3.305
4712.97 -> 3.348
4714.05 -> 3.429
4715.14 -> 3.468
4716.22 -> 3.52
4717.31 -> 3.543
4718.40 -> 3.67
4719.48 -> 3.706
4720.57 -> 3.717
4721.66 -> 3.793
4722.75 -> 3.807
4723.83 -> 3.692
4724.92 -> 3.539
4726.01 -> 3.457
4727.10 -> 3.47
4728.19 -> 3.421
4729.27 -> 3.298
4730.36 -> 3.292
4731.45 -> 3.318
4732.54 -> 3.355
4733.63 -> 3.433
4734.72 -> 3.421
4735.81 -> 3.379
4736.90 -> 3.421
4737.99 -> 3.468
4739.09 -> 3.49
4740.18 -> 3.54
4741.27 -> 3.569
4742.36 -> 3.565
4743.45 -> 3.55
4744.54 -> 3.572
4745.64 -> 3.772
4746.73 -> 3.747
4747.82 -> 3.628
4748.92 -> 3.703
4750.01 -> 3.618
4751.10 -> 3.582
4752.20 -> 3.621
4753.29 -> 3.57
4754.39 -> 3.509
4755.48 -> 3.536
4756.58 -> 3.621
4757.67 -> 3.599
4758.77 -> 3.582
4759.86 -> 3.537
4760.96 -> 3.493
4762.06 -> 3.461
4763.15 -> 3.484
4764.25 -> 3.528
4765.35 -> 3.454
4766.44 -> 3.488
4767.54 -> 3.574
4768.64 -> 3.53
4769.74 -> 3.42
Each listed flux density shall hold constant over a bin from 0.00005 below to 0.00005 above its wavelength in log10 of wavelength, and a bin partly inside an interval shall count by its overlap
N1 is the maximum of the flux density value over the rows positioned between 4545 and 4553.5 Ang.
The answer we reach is 3.282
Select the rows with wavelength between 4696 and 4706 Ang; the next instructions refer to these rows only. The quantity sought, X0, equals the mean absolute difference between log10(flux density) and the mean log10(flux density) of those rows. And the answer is 0.0095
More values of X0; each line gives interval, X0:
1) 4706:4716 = 0.0078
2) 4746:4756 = 0.0068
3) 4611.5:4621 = 0.0124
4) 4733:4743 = 0.0072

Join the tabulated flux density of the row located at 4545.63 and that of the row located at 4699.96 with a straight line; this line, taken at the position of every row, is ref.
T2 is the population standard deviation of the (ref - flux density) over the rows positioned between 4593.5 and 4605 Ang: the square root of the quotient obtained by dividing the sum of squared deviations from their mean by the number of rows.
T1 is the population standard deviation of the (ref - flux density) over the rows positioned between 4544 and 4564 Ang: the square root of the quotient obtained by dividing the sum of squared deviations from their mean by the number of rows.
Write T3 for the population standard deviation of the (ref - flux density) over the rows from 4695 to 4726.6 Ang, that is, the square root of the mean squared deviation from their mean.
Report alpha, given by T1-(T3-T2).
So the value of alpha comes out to 0.06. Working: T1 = 0.21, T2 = 0.06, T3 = 0.20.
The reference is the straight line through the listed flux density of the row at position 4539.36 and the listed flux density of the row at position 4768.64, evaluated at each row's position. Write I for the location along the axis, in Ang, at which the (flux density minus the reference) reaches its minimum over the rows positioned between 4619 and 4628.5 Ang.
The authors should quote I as 4628.01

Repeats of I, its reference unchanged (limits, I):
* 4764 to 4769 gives 4765.35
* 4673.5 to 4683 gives 4679.45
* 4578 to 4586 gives 4582.42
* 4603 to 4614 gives 4603.57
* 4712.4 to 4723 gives 4712.97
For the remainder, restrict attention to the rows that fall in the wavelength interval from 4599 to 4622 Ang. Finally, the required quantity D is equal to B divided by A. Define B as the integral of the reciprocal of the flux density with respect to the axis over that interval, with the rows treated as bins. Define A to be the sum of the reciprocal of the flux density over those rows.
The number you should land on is 1.05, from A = 6.19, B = 6.5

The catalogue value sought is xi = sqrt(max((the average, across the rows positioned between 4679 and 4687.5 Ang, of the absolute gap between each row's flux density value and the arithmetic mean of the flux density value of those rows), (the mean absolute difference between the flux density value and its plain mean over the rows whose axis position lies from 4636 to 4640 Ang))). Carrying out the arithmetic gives 0.31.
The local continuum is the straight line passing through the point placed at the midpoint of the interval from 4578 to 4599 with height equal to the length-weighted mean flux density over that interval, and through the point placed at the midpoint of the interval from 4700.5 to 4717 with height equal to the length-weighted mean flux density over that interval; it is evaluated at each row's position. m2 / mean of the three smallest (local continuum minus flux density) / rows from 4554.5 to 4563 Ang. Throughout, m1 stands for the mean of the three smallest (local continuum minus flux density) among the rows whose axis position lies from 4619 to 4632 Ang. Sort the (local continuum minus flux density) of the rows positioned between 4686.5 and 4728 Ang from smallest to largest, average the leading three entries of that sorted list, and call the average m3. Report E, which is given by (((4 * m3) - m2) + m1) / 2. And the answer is -1.1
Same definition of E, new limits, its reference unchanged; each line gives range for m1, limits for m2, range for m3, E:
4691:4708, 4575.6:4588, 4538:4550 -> 0.1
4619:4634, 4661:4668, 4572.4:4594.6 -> -0.5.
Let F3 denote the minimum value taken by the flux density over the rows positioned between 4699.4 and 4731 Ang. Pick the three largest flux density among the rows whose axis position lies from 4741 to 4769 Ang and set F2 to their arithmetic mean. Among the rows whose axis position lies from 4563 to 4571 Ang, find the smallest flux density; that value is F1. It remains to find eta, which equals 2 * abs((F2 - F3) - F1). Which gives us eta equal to 5.6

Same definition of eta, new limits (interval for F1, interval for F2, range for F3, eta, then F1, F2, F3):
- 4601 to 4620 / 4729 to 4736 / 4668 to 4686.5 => 5.8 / 3.218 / 3.4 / 3.115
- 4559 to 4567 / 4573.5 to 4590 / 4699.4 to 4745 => 6.0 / 3.39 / 3.5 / 3.149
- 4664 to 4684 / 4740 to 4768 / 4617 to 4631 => 5.9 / 3.111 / 3.7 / 3.569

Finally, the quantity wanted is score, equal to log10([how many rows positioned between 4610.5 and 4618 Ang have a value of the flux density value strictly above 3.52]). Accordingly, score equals 0.70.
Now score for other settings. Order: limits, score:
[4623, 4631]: 0.85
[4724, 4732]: 0.00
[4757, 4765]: 0.60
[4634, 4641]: 0.48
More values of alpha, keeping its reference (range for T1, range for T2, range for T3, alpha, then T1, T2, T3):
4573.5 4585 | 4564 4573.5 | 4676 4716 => 0.10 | 0.11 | 0.10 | 0.11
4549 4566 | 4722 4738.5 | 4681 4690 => 0.24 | 0.22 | 0.13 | 0.11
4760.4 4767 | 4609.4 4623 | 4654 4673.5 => -0.08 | 0.02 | 0.11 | 0.22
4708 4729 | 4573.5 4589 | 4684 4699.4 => 0.17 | 0.17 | 0.10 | 0.10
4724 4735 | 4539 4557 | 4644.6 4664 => 0.01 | 0.08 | 0.13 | 0.20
